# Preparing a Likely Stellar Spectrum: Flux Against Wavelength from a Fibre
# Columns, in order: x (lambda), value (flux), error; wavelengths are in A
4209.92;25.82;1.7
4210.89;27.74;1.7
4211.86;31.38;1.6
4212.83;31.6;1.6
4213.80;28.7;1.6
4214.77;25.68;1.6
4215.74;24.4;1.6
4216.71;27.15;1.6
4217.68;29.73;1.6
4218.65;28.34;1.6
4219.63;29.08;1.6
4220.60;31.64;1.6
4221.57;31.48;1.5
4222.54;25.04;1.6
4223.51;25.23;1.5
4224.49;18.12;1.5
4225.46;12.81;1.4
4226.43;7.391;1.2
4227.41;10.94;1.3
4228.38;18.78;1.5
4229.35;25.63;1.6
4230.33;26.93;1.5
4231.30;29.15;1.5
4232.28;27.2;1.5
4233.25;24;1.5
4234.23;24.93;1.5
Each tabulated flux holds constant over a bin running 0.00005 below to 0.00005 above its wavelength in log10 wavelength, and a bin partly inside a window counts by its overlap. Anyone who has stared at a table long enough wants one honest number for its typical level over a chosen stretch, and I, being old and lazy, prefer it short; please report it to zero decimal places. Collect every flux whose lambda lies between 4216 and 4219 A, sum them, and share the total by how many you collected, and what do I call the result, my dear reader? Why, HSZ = 28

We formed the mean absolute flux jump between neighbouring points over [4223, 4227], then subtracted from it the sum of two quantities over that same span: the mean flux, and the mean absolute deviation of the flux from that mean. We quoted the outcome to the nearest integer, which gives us -16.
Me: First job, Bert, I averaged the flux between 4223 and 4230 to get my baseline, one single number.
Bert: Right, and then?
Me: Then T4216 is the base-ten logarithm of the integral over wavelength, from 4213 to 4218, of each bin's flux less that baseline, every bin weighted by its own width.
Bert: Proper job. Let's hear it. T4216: 1.7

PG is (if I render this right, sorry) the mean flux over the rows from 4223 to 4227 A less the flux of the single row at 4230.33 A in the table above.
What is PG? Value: -11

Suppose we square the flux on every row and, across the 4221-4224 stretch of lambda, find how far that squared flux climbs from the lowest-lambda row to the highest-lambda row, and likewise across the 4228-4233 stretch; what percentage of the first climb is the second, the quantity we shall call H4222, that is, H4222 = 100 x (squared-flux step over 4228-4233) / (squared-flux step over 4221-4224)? -109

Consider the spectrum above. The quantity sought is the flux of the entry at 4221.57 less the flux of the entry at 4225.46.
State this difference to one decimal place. 18.7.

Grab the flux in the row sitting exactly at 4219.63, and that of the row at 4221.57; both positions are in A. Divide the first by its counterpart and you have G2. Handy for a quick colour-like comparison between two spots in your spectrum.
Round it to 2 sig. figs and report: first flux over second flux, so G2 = 0.92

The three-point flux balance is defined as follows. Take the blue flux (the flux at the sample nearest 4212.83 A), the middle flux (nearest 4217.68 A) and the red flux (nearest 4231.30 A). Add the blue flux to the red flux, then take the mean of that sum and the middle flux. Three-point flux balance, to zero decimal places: 45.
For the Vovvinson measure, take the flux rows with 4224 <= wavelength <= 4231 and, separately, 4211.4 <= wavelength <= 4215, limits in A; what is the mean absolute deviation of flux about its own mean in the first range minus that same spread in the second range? 4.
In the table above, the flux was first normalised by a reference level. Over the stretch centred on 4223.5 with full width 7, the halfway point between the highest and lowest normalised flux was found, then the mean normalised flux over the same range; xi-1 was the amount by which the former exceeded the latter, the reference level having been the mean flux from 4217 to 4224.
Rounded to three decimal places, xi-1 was -0.075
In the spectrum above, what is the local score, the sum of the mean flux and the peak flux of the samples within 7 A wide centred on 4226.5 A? 43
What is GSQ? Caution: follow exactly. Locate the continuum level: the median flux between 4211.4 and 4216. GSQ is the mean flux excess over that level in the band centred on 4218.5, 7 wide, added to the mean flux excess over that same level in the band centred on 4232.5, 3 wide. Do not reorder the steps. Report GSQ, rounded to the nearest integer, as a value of -2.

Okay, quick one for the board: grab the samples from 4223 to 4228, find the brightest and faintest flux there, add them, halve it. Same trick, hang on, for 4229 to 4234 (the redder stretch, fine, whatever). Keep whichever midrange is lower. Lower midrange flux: 16.3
